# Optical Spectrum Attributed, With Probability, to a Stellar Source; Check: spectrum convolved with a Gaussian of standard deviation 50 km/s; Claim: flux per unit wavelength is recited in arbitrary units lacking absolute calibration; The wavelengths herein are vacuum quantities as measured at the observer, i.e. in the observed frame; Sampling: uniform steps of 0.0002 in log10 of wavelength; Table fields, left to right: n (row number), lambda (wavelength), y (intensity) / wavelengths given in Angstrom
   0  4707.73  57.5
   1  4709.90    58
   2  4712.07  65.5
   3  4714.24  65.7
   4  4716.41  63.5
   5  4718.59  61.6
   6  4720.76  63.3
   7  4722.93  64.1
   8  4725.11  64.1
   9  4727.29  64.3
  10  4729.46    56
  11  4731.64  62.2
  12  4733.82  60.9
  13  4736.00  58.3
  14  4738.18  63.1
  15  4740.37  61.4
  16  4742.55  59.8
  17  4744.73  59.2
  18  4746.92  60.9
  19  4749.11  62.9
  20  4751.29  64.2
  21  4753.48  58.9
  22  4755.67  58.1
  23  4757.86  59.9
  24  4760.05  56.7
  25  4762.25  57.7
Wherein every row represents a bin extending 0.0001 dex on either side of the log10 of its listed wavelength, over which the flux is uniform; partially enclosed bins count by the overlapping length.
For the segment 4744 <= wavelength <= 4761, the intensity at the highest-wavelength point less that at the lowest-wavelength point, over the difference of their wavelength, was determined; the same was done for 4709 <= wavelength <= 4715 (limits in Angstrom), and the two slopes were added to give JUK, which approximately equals 1.6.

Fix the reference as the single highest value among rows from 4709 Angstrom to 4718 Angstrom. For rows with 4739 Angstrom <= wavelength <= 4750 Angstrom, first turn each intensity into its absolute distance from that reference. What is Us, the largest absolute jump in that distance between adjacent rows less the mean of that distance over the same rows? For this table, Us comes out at -3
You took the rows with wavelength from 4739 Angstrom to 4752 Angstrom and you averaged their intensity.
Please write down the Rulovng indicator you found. 61.4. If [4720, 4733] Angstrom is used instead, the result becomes 62.3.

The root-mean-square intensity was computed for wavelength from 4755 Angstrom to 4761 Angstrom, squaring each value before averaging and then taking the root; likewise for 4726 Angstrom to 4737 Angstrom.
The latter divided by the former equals 1.04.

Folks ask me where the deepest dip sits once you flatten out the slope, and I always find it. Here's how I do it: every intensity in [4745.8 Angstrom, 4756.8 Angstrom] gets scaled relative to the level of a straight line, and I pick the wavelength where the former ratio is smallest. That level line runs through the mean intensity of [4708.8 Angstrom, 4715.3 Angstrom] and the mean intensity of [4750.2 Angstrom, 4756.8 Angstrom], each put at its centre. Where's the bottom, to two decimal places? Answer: 4755.67 Angstrom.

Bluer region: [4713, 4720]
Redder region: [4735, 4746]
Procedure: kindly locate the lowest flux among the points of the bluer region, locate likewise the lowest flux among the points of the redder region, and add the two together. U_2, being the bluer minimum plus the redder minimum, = 120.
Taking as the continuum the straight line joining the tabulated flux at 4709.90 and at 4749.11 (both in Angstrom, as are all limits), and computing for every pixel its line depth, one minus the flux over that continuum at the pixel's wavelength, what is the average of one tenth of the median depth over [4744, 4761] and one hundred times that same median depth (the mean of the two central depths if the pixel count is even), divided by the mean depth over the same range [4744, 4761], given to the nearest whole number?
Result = 57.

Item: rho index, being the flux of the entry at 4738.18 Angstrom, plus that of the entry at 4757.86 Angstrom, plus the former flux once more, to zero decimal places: 186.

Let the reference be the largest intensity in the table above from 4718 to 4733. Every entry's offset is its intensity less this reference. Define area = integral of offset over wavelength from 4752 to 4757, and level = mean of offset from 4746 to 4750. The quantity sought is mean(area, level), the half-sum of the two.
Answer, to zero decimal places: -14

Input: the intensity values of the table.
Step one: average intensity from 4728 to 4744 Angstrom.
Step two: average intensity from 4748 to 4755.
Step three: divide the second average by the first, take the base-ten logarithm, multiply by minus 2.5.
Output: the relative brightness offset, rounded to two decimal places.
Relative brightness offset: -0.03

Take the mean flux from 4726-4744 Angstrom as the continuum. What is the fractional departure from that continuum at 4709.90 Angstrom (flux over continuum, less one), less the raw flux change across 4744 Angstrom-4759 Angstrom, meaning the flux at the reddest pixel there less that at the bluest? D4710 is -1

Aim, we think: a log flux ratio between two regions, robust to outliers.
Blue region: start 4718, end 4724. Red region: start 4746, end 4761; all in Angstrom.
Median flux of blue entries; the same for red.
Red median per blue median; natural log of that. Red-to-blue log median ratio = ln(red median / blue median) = -0.06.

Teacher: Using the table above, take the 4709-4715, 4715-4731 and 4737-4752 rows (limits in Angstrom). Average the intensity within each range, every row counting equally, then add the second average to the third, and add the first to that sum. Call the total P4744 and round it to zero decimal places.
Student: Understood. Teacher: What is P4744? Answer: 187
